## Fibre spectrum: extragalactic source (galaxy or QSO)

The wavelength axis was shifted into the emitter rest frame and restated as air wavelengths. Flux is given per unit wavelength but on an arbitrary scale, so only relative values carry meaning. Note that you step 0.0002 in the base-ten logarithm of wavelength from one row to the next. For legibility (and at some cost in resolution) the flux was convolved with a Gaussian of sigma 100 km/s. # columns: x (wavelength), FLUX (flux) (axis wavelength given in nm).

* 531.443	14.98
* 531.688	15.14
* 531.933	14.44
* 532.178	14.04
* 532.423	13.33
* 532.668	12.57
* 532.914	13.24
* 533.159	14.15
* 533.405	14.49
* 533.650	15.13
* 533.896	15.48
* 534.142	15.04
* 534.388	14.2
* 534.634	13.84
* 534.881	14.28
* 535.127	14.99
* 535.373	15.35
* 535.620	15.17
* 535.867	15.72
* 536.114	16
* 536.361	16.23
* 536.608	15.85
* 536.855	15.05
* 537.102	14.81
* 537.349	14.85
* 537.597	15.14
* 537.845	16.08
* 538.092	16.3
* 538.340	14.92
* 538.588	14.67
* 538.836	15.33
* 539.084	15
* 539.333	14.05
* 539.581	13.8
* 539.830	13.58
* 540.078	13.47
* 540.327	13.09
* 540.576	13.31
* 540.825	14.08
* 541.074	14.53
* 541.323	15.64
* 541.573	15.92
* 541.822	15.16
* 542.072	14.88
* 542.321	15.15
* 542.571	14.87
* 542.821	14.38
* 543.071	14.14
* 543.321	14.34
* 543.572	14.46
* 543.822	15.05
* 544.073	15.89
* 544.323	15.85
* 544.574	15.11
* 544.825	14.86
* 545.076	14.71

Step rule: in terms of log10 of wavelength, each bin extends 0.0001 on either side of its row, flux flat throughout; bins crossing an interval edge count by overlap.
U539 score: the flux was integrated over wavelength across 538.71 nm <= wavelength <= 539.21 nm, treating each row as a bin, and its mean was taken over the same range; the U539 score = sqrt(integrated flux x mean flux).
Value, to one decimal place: 10.7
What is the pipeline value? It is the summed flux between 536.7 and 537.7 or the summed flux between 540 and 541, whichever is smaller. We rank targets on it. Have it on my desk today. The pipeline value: 54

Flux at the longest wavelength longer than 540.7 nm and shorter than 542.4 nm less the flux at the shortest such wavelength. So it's 1.1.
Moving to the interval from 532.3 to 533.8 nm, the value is 1.8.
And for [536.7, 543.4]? -0.7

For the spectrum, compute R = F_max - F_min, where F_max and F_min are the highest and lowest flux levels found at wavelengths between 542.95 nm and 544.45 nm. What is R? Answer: 1.75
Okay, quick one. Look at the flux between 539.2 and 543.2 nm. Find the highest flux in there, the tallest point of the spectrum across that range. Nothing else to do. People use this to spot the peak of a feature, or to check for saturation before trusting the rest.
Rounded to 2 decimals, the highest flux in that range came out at 15.92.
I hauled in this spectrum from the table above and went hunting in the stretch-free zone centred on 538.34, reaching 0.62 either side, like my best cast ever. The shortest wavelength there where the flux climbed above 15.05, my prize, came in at 537.845 nm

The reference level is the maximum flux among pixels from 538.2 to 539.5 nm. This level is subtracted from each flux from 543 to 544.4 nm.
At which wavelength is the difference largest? 544.073 nm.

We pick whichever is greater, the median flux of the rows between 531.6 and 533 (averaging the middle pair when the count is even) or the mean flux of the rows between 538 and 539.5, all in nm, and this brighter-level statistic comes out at 15.0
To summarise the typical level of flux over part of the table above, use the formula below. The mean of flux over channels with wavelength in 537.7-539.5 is 15.2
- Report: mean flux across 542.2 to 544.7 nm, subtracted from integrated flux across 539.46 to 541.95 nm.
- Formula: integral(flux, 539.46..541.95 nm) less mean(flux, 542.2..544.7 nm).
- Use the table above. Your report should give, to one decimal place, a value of 20.6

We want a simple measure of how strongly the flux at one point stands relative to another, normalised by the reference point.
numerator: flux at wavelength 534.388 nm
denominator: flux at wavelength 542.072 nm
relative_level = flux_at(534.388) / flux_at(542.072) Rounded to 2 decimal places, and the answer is 0.95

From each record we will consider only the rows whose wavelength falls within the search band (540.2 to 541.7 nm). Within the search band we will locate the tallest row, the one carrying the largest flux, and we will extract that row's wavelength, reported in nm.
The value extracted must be 541.573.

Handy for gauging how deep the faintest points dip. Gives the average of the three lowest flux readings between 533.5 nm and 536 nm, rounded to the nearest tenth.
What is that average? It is 14.1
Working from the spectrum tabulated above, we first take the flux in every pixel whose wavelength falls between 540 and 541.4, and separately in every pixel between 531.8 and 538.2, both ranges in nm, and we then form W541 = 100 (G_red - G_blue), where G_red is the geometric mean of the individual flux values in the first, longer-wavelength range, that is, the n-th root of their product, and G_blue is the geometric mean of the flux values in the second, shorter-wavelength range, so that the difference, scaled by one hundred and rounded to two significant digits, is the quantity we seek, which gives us -81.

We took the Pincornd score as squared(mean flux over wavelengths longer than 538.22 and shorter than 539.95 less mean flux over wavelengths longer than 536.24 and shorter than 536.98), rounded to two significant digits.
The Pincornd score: 1.5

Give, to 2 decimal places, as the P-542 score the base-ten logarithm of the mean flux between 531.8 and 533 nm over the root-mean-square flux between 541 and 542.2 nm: -0.05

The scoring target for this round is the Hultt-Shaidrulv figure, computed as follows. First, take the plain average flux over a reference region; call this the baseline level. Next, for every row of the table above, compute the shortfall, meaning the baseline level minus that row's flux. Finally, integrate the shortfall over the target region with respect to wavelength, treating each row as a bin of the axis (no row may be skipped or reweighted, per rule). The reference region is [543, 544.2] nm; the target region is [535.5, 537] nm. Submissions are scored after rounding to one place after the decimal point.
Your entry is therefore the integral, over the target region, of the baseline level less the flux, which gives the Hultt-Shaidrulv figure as -1.3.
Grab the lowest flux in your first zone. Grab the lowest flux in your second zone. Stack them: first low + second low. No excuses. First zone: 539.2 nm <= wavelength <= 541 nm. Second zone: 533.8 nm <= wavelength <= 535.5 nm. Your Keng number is 26.9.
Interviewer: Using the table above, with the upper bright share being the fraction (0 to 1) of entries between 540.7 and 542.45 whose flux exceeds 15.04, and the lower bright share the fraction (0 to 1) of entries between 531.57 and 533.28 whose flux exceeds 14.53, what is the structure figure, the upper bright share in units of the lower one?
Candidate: 4.0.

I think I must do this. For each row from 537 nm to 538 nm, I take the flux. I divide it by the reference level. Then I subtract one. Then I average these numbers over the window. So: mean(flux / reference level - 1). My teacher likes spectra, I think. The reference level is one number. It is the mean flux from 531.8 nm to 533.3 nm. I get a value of 0.12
